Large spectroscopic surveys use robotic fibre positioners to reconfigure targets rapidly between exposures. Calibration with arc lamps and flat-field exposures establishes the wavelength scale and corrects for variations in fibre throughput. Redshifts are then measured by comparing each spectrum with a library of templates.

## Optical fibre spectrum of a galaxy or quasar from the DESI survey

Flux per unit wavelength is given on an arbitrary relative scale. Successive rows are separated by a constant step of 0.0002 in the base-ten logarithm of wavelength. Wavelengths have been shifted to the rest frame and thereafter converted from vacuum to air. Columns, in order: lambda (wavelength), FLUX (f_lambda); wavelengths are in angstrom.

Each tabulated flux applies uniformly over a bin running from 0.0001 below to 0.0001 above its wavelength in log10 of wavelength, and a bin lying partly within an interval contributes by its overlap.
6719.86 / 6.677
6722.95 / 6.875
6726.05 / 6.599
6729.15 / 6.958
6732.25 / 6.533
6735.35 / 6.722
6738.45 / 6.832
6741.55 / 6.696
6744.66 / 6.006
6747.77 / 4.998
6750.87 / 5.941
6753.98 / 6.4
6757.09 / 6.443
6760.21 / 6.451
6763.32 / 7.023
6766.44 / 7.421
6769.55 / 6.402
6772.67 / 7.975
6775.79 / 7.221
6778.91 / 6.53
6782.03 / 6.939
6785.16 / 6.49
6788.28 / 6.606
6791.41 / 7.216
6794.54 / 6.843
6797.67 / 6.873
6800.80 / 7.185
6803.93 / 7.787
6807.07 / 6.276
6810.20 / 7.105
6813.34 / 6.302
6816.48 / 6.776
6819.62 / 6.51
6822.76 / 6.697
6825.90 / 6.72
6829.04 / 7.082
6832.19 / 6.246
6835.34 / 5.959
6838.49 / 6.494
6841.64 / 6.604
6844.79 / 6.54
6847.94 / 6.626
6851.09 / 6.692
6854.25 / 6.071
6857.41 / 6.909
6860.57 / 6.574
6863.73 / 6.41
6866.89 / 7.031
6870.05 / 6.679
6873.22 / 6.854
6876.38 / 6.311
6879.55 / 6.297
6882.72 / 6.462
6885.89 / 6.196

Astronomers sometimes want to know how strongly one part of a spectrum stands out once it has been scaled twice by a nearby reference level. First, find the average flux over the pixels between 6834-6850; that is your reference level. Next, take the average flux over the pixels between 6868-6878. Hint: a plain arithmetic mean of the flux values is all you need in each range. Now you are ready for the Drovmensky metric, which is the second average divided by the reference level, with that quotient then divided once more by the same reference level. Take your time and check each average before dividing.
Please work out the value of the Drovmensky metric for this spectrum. 0.159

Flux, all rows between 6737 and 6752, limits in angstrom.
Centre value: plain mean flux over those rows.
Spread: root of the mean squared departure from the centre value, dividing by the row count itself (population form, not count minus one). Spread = 0.654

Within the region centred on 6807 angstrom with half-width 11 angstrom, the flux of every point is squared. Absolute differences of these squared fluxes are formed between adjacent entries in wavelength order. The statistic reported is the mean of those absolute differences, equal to 10.5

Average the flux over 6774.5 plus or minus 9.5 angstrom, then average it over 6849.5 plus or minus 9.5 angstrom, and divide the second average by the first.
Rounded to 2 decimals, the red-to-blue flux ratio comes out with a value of 0.93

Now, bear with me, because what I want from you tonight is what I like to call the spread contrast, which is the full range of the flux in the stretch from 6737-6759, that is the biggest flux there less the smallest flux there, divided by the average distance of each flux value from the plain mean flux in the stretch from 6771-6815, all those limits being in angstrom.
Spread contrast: 4.6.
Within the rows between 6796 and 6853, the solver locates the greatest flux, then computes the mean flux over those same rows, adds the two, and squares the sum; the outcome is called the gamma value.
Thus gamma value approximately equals 210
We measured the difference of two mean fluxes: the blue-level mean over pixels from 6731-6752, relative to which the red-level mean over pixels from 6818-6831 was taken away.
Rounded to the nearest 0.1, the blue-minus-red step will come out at -0.5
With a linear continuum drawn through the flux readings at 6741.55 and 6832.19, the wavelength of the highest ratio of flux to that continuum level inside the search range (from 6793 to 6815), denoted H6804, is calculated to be 6803.93 angstrom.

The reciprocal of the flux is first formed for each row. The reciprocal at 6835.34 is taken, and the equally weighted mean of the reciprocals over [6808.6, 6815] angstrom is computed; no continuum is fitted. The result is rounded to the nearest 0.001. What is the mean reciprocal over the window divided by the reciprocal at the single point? 0.892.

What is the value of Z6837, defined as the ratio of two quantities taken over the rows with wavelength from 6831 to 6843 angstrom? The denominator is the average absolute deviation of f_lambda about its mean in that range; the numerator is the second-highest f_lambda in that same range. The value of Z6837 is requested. 29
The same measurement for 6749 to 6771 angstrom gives 19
